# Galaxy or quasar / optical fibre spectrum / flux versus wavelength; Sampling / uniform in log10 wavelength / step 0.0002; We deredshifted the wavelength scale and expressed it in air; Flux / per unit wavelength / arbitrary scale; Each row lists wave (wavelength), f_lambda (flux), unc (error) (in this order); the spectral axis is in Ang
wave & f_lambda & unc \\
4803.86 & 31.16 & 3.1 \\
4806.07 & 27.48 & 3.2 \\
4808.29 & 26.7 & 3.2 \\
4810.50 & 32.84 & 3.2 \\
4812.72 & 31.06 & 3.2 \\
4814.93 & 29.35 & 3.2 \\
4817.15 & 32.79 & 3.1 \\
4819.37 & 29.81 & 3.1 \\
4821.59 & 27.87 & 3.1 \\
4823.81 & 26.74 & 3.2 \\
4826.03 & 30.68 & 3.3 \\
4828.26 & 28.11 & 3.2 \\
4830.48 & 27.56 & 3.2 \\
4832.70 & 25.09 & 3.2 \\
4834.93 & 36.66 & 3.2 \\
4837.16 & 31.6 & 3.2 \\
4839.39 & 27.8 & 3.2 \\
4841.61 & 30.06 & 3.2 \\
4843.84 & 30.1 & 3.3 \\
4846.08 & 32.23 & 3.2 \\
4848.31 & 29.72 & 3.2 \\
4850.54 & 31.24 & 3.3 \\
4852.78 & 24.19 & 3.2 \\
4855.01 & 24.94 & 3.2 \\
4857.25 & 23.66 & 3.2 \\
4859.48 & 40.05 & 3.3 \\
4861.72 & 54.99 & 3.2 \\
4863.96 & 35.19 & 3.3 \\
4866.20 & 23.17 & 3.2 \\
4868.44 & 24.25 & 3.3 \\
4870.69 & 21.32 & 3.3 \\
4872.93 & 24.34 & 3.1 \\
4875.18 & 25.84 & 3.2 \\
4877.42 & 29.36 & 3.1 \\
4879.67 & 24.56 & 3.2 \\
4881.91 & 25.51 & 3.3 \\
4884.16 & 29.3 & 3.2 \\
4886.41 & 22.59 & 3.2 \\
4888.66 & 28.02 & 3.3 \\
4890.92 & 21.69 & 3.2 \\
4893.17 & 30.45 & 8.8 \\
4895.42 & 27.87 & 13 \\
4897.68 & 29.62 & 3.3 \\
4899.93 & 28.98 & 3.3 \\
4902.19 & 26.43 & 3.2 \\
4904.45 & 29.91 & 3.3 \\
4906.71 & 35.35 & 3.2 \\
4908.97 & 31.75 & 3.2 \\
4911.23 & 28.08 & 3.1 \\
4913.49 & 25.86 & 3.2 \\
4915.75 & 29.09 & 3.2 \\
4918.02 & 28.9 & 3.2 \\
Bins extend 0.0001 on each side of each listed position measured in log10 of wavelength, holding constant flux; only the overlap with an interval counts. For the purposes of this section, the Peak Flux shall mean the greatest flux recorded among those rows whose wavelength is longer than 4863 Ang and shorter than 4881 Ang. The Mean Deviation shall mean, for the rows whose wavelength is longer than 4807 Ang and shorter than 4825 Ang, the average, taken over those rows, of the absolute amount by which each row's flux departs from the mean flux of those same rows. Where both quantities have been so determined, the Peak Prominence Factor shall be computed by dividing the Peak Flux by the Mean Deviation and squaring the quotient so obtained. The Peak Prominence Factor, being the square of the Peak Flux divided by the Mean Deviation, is 316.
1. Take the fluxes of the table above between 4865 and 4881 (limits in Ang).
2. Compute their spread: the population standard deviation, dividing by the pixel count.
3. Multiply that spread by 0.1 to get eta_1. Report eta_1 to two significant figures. 0.23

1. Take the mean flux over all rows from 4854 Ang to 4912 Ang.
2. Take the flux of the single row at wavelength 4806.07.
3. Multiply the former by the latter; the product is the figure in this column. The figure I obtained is 790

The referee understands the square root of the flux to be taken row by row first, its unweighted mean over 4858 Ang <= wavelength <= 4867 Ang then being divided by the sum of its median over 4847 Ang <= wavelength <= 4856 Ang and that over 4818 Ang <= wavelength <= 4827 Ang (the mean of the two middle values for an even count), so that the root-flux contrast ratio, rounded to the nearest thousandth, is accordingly 0.578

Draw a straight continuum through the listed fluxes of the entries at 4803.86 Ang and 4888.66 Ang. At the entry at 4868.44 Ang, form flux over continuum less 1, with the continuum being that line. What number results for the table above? -0.16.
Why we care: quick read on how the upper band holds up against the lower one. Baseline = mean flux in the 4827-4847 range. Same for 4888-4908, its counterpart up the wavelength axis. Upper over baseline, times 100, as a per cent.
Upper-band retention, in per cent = 96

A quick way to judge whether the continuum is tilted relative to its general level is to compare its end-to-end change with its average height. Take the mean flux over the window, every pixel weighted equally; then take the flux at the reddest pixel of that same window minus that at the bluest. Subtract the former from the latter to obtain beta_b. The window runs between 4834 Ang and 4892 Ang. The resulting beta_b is -44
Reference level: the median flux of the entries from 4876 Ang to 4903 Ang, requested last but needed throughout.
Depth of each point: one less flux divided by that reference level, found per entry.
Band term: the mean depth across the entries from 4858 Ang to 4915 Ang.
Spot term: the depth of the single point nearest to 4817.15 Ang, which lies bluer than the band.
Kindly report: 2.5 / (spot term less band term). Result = -18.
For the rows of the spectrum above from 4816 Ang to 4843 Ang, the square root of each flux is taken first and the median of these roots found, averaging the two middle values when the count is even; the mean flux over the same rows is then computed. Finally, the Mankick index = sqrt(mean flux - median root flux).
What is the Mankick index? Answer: 4.92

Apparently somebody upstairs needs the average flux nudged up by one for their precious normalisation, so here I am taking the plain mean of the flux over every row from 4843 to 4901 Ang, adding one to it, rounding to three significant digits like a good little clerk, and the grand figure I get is 29.6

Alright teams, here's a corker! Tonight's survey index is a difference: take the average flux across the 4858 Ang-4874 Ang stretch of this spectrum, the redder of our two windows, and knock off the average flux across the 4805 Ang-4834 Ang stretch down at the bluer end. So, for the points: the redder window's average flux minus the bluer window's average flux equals 3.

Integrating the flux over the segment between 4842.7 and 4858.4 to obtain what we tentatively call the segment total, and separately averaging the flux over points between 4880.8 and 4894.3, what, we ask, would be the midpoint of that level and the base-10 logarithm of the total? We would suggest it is 14.5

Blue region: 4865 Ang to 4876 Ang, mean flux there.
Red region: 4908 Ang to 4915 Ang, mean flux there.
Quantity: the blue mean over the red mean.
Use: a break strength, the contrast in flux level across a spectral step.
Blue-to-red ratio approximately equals 0.83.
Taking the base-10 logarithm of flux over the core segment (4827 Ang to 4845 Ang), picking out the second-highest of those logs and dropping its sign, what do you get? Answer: 1.50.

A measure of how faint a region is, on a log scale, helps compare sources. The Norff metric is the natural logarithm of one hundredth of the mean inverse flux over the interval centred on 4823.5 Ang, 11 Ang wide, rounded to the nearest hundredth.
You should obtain -7.96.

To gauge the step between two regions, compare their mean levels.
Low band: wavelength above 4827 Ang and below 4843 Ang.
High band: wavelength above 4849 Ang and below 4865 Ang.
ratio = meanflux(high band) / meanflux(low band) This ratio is 1.13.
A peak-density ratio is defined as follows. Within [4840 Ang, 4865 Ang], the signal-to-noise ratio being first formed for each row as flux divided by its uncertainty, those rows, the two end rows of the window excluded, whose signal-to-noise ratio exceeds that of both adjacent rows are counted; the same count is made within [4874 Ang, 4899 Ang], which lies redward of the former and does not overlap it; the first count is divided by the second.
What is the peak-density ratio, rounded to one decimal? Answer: 1.3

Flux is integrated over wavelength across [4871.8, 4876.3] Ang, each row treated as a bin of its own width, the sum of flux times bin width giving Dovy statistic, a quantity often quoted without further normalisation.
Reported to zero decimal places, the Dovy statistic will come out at 113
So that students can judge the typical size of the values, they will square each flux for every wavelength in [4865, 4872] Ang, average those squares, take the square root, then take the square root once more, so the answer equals 4.79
